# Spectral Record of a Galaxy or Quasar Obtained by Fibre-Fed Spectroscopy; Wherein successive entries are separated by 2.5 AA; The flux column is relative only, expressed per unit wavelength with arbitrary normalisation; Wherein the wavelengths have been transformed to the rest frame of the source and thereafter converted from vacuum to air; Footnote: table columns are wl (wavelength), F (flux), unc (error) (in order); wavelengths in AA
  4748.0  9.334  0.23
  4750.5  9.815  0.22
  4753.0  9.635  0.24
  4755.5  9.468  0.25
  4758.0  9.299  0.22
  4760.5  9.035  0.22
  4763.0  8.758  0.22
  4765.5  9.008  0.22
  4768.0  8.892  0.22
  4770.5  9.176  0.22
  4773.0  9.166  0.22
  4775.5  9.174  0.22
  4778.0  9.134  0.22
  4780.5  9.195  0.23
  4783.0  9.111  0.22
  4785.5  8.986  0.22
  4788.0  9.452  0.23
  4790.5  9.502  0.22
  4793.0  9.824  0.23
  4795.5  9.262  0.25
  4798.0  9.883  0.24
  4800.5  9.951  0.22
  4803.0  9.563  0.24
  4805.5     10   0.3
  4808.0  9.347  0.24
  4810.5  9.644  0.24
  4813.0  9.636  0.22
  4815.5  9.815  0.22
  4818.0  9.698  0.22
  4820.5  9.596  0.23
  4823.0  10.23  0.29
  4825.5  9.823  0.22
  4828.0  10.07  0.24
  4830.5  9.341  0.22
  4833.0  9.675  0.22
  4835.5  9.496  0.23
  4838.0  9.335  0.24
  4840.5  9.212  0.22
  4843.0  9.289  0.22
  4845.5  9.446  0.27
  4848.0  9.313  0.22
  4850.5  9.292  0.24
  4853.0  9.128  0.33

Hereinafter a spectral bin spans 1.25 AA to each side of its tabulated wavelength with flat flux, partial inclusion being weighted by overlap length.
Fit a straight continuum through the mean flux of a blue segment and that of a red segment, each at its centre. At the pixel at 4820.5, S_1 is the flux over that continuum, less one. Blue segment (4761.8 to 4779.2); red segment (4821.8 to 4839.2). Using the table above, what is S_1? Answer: 0.000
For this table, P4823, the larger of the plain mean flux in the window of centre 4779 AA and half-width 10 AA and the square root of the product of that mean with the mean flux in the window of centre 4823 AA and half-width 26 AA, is 9.40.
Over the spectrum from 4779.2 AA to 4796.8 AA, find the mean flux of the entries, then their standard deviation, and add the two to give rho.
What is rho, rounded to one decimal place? 9.6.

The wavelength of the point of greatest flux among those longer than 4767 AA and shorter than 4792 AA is 4790.5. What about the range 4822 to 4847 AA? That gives 4823.0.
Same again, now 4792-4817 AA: 4805.5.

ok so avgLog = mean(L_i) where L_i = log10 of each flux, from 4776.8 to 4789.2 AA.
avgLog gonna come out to 0.963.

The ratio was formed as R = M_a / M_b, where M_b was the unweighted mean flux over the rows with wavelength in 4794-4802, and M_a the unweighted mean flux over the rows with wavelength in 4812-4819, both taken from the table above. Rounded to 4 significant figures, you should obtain 1.002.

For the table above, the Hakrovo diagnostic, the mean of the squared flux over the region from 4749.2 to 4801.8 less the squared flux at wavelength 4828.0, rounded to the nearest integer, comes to -14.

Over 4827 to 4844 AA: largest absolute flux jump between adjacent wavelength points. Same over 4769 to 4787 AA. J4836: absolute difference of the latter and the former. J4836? 0.60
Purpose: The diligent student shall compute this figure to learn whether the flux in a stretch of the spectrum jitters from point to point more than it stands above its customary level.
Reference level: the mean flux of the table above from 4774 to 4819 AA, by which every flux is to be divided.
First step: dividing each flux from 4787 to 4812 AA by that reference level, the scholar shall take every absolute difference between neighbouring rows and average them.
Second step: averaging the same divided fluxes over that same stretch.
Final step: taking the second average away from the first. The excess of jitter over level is -0.97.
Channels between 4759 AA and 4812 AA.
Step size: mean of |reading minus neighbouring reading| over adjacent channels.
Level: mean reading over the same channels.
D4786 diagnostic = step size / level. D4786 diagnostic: 0.027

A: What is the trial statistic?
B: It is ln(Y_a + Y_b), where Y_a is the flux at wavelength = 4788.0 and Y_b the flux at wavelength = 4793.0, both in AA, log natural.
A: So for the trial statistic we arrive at 2.96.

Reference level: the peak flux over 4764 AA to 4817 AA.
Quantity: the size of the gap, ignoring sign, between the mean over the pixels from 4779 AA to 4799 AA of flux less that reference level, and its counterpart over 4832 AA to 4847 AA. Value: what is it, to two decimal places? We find 0.01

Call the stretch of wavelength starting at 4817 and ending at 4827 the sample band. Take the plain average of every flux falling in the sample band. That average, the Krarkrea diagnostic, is 9.8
